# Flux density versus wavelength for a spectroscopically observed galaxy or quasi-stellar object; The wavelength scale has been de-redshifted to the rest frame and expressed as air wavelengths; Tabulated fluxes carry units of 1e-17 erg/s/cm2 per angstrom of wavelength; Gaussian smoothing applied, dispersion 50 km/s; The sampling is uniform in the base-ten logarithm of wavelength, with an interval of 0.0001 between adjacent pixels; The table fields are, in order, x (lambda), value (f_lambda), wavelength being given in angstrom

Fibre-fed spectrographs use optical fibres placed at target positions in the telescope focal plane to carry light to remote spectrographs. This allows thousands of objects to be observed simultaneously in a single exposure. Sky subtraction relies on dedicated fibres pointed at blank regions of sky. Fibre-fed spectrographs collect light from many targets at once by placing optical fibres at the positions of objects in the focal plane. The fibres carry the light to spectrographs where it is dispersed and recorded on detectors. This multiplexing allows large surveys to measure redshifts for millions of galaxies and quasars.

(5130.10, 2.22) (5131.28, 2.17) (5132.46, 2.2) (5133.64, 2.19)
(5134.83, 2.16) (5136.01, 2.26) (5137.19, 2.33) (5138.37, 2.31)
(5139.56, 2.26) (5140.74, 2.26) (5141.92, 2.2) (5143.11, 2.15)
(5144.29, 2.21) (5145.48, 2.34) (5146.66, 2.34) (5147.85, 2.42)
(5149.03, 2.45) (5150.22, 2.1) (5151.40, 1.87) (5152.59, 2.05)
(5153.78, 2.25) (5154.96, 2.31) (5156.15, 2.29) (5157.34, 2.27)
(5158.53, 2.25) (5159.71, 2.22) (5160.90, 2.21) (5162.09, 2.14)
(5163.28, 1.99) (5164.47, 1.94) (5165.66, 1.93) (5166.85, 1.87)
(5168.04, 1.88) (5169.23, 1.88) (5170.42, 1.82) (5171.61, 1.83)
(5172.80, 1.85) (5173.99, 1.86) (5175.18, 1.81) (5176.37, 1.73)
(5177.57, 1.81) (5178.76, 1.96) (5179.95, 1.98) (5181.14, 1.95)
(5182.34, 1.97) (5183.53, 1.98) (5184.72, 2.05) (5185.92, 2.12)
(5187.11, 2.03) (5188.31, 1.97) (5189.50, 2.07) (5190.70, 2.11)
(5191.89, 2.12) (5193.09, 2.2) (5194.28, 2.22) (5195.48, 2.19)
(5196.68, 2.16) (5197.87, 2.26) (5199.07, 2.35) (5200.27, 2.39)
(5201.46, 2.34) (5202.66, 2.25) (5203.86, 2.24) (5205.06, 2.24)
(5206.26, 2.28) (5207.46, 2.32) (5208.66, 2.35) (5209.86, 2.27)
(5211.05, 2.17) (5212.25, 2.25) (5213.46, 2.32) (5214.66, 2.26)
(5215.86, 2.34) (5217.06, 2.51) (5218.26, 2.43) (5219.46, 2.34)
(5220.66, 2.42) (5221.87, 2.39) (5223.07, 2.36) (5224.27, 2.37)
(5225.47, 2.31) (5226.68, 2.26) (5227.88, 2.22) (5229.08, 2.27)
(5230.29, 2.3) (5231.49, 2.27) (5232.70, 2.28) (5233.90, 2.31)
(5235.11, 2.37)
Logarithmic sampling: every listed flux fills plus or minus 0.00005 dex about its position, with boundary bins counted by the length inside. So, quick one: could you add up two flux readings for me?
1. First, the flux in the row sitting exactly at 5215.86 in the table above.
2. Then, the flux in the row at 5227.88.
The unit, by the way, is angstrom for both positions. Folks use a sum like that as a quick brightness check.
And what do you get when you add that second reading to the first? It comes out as 4.56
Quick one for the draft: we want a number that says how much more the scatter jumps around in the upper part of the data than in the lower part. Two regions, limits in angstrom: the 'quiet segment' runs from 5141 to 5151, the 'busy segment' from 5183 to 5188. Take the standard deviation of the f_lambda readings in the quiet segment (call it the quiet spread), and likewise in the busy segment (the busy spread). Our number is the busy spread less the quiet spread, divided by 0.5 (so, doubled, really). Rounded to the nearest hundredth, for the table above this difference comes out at -0.14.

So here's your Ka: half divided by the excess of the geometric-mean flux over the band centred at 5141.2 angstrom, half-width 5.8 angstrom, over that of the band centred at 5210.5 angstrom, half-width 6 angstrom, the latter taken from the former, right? -35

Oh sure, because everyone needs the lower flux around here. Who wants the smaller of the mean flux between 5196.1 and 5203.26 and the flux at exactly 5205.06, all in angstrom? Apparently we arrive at 2.24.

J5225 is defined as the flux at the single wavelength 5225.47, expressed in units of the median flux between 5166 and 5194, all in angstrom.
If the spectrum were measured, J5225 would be 1.18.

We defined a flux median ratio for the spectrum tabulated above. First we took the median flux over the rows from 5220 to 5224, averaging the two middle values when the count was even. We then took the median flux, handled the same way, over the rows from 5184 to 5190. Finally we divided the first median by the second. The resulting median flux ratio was 1.17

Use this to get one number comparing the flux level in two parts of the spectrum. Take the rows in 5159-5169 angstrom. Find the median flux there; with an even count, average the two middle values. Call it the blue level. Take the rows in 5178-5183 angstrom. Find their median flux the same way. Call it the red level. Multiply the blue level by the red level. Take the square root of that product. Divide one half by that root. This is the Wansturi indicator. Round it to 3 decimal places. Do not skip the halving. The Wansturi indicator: 0.254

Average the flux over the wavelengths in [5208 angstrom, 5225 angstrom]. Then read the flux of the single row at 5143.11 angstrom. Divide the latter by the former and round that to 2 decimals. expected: 0.92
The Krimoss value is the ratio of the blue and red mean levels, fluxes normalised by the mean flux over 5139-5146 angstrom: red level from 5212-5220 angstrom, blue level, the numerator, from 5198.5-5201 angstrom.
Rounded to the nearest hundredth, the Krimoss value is 1.01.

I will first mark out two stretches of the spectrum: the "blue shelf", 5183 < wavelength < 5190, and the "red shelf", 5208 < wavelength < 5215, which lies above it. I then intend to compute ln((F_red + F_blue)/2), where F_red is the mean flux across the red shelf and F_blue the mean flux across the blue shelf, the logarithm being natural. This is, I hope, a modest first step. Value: 0.767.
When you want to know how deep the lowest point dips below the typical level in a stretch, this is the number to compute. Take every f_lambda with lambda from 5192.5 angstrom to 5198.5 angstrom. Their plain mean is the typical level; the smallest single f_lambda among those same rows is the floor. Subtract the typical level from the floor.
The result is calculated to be -0.05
